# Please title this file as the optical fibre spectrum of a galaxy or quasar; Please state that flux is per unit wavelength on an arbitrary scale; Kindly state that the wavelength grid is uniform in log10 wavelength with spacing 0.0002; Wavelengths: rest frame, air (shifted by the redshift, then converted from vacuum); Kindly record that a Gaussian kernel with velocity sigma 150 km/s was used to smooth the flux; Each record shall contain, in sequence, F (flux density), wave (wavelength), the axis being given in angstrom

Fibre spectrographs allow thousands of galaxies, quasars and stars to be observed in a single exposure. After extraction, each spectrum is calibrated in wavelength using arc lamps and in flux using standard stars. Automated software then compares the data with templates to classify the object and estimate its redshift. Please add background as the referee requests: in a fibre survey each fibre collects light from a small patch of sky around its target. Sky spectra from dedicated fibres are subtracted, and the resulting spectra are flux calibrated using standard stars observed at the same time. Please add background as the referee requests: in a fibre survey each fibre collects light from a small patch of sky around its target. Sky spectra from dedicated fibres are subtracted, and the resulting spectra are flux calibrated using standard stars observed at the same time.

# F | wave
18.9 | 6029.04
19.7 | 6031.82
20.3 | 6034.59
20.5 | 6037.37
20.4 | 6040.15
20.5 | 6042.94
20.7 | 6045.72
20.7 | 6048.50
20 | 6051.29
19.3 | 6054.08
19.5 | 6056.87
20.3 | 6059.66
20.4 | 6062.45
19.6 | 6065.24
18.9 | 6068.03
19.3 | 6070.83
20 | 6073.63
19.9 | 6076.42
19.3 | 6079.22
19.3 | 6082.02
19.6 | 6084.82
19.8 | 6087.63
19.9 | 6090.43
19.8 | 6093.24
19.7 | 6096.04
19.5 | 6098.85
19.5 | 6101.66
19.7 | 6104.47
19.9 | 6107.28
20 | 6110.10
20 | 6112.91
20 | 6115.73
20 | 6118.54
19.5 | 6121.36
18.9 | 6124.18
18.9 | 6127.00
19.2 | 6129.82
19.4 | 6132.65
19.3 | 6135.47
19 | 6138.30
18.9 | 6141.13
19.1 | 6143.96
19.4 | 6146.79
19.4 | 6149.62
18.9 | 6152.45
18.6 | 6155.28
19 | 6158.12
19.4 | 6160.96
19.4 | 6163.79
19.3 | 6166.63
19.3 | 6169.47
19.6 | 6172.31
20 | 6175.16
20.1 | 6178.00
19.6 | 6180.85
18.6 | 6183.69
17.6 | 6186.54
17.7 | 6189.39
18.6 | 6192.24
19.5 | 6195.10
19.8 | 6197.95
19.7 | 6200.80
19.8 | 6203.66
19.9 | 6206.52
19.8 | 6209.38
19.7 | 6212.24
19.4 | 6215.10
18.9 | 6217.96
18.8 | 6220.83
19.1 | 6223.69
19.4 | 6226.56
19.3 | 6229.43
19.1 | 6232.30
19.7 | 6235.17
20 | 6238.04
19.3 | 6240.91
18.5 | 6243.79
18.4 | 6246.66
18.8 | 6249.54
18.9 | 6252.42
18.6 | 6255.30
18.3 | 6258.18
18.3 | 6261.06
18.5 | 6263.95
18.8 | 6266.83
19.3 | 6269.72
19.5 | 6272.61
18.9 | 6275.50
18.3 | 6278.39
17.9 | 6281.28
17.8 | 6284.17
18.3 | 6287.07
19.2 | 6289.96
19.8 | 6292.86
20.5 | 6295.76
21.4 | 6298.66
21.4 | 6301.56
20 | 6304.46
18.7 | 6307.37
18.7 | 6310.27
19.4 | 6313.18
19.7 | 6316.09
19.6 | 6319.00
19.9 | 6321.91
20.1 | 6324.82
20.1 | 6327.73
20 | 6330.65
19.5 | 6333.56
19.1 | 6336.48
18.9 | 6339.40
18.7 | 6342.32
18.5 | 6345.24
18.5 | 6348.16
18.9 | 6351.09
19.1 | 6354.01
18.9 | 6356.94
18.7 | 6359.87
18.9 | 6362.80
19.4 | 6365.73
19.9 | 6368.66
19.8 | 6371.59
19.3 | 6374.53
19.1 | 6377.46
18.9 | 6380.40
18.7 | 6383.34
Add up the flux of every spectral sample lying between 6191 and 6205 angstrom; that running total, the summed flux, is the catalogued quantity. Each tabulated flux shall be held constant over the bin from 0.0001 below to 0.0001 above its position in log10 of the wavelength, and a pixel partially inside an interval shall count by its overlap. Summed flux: 97.4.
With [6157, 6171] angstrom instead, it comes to 96.4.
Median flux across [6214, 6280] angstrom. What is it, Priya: 18.90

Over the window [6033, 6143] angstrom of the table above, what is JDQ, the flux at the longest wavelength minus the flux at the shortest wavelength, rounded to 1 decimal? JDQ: -1.4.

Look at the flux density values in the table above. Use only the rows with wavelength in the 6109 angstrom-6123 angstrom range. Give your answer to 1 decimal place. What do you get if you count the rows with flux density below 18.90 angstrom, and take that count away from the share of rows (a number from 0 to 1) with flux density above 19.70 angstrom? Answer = 0.8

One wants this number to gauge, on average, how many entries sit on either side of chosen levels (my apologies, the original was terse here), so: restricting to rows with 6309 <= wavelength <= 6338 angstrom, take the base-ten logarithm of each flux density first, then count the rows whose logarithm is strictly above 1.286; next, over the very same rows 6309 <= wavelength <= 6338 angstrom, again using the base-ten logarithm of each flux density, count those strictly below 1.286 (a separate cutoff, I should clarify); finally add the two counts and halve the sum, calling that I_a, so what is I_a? 5.0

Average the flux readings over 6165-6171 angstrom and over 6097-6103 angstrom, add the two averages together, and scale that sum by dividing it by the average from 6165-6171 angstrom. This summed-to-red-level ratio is 2.01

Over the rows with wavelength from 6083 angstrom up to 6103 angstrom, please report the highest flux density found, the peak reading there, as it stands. 19.9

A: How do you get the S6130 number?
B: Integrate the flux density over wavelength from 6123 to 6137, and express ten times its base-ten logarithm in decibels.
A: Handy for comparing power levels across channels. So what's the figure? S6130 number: 24.3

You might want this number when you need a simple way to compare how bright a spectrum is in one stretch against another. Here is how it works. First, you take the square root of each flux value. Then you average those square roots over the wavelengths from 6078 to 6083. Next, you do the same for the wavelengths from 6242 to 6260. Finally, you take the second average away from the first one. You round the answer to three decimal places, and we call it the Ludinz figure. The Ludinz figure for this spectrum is 0.082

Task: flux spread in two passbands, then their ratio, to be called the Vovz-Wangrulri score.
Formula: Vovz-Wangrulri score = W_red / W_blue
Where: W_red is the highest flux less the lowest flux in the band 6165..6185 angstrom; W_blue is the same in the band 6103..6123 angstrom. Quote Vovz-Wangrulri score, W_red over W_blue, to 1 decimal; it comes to 3.0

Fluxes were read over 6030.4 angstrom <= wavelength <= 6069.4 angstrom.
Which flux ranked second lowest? 19.3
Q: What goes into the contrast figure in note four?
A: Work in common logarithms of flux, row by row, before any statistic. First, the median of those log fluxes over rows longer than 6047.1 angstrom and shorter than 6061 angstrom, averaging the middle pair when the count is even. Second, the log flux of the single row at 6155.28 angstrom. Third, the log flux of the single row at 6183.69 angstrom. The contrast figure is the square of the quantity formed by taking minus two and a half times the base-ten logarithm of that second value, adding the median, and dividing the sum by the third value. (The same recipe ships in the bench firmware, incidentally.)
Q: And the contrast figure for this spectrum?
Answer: 0.674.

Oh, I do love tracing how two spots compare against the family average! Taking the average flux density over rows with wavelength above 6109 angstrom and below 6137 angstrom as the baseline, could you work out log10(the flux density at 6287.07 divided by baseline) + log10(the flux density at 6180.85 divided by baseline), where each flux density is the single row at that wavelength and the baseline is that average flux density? -0.026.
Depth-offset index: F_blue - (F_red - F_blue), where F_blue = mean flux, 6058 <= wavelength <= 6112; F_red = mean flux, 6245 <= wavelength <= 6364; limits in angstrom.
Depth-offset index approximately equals 20.3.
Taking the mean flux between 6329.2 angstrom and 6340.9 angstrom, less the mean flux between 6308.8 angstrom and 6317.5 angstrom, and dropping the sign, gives 0.11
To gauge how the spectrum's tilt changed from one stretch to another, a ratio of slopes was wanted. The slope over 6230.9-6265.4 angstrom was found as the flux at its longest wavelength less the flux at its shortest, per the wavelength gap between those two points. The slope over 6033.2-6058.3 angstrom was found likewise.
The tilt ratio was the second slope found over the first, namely 1.89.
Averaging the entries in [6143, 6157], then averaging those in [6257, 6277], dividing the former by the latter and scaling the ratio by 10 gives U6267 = 10.15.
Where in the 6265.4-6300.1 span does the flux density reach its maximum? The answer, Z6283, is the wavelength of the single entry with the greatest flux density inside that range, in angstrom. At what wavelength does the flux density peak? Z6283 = 6298.66 angstrom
